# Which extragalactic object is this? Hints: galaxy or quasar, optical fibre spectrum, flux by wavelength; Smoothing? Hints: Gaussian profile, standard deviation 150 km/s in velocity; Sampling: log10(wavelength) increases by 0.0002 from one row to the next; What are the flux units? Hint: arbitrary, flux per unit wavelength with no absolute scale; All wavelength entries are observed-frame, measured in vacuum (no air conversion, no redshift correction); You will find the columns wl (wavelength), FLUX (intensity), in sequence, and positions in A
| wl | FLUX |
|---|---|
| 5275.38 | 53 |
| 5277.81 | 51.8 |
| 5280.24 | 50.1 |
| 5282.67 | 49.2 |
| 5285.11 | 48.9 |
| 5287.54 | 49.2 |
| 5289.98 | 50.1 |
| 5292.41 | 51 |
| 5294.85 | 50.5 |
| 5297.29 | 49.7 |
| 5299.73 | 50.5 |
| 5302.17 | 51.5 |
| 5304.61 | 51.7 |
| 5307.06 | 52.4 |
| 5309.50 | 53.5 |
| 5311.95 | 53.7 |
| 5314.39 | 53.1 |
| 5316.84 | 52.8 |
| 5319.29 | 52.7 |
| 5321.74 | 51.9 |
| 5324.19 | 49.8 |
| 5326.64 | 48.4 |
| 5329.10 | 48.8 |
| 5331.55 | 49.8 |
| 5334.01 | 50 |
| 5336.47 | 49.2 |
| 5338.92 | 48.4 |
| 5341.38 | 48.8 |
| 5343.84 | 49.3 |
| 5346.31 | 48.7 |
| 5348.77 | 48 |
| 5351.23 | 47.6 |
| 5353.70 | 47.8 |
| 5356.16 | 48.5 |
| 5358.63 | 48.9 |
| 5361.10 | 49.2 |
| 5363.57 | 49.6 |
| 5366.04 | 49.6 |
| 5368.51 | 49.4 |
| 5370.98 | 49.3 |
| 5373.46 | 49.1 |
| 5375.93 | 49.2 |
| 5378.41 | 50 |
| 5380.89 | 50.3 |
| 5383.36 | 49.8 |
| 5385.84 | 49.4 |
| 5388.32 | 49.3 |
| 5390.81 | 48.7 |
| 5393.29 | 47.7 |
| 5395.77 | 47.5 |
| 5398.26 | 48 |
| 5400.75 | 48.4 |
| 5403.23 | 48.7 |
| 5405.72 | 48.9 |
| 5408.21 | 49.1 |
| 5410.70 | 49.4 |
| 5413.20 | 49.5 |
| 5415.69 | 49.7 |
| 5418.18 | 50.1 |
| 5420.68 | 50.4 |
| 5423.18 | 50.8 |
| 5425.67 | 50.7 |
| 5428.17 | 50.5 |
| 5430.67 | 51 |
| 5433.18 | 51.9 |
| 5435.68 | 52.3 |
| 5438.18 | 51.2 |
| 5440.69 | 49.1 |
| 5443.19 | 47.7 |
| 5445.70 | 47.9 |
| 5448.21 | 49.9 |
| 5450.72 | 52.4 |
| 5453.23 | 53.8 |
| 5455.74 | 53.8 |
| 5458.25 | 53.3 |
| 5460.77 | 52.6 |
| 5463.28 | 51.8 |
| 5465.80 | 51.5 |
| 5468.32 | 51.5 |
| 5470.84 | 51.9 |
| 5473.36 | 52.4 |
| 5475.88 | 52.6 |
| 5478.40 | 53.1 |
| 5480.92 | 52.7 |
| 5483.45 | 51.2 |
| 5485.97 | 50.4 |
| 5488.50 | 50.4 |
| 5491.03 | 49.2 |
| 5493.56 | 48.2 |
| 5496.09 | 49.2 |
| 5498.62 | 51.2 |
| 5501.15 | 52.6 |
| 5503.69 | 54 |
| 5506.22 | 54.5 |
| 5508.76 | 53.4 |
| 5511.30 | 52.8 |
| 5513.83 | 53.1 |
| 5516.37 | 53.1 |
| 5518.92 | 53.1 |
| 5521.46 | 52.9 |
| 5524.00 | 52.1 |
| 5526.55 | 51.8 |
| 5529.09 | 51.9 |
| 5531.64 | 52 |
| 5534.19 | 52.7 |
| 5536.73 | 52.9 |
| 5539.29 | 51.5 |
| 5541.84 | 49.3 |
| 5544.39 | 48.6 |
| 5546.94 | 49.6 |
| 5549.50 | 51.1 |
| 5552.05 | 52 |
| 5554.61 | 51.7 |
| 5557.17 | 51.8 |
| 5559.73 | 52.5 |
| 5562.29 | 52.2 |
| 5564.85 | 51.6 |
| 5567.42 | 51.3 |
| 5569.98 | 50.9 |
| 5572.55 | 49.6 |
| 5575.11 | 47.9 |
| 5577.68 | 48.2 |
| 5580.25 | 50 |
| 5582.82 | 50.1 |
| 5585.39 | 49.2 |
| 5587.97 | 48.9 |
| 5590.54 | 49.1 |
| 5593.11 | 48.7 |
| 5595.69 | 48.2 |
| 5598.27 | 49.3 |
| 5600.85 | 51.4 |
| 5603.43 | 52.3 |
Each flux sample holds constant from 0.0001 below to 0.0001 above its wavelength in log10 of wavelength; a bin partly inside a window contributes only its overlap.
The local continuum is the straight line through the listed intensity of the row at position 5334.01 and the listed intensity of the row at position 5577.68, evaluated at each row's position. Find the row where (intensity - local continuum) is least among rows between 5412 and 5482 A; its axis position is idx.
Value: 5443.19 A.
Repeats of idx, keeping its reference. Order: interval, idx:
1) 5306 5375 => 5351.23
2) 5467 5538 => 5493.56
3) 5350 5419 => 5351.23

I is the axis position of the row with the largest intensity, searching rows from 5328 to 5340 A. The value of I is 5334.01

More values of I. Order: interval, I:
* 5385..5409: 5385.84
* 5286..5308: 5307.06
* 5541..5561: 5559.73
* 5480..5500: 5480.92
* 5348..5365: 5363.57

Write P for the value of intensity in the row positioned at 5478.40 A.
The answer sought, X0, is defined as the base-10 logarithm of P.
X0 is 1.73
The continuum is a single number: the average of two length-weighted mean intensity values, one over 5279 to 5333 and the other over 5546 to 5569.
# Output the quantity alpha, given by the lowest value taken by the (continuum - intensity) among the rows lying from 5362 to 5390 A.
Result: 0.9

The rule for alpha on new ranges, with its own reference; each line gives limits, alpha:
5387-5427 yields 0.4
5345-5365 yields 1.6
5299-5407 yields -2.5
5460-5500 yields -1.9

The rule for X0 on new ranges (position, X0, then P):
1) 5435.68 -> 1.72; 52.3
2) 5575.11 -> 1.68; 47.9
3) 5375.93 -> 1.69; 49.2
